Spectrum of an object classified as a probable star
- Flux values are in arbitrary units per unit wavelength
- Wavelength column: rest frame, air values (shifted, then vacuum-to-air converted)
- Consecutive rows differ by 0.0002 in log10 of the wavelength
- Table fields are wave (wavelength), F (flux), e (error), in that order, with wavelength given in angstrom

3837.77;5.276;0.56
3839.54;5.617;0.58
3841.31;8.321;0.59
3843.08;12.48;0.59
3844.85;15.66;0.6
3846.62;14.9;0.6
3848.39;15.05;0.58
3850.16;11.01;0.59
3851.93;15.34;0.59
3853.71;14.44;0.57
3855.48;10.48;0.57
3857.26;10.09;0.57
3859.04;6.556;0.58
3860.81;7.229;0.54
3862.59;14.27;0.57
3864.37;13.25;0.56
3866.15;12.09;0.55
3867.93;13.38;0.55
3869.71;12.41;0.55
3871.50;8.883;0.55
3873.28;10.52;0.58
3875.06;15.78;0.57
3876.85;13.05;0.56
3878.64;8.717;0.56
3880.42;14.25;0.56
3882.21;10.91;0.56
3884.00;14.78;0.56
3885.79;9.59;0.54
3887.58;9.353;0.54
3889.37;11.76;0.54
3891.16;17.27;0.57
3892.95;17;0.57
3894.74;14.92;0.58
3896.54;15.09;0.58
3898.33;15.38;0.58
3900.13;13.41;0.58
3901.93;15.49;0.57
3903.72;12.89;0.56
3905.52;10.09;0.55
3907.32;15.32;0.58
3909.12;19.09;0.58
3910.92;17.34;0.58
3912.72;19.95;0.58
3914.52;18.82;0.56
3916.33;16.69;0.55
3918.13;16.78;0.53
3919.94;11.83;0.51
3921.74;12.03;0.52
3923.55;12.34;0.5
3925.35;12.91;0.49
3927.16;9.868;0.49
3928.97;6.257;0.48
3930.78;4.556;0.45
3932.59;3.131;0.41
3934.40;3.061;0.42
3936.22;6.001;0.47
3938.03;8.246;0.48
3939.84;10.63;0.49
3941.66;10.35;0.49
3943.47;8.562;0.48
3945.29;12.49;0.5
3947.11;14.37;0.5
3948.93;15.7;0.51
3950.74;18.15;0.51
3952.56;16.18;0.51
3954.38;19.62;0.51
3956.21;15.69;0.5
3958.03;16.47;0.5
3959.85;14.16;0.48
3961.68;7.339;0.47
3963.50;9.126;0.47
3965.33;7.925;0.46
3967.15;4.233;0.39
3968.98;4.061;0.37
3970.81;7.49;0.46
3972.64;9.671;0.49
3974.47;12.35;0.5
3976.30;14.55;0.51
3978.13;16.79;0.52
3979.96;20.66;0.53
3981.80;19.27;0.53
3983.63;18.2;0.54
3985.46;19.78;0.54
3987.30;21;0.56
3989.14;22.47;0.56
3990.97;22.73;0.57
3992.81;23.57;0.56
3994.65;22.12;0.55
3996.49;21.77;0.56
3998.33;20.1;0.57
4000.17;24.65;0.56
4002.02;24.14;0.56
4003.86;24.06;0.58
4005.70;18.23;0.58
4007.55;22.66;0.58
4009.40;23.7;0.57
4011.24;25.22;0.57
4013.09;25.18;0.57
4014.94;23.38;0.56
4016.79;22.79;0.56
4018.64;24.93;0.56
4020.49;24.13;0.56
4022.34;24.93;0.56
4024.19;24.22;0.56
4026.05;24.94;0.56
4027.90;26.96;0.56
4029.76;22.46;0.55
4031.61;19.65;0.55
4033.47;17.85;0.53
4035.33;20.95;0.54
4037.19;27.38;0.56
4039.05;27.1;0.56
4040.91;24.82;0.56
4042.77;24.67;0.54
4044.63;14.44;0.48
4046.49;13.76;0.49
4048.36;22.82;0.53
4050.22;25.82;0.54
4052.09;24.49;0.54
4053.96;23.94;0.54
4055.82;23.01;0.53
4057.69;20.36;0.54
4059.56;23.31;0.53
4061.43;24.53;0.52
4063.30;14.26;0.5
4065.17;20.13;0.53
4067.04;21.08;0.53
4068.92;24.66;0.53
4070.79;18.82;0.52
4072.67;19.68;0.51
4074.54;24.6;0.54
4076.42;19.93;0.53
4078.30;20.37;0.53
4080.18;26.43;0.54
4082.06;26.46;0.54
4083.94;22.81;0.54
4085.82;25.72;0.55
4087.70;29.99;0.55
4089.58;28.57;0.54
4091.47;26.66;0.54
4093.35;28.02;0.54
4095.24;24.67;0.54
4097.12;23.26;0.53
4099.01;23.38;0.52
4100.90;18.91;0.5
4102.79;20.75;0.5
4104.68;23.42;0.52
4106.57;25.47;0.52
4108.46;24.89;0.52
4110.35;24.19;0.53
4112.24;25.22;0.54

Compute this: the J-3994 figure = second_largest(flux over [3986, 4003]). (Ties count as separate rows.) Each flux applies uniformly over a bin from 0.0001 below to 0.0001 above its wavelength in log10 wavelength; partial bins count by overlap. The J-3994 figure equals 24.14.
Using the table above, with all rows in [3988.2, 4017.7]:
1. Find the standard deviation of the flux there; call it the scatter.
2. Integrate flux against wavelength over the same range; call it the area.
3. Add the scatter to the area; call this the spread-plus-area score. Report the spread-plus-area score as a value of 678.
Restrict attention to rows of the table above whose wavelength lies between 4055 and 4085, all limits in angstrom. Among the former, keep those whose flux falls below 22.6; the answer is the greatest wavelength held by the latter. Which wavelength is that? 4078.30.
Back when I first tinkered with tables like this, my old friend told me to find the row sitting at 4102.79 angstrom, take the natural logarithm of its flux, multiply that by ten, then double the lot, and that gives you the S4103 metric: 61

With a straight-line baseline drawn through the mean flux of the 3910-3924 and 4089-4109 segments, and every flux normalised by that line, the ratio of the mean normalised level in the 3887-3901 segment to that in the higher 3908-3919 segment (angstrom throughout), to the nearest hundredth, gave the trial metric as 0.84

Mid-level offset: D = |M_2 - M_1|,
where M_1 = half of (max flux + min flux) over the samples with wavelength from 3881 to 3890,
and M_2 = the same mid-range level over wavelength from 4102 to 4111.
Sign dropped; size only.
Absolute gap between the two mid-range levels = 11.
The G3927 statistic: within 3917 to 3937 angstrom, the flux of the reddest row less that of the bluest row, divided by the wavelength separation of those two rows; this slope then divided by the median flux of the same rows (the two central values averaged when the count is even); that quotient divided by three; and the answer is -0.020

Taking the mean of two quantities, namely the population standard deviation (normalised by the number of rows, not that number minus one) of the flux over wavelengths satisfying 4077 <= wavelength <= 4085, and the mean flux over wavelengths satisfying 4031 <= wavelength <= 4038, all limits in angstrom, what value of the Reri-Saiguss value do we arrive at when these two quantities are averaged 12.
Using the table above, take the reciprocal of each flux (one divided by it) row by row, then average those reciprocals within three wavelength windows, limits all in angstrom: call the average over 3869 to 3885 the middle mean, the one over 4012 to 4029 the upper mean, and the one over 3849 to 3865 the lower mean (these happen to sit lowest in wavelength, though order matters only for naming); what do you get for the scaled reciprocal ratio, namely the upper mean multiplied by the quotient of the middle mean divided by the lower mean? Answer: 0.037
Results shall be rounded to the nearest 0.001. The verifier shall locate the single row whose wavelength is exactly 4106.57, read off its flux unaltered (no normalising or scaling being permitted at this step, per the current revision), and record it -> 25.470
